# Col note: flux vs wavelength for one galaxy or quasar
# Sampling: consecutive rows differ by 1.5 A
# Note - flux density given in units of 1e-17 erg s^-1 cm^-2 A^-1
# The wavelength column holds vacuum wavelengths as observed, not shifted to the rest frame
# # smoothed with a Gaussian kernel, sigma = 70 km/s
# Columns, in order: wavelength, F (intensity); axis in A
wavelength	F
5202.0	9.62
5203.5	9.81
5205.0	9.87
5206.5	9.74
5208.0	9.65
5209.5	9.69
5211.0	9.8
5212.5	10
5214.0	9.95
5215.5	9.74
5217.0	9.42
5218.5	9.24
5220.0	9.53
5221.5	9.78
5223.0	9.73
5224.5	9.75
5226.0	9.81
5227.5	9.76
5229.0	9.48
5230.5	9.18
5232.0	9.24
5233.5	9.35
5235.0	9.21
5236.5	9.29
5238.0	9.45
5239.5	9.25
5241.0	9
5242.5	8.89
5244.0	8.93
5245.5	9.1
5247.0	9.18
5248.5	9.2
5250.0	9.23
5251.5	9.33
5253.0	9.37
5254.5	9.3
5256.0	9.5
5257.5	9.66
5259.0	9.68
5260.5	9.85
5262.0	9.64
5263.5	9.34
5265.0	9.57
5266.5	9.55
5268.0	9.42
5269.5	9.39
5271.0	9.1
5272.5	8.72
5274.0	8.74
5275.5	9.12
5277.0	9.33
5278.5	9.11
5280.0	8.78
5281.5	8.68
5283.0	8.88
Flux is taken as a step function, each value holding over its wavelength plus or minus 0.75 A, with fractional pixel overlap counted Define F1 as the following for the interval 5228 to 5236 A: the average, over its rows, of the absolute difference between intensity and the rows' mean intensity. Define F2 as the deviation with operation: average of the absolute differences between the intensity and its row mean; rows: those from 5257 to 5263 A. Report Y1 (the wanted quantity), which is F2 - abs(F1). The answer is -0.03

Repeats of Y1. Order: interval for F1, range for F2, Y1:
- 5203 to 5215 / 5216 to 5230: 0.08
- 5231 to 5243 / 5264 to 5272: 0.00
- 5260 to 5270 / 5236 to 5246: 0.04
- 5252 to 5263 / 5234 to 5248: -0.01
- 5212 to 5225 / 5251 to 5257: -0.13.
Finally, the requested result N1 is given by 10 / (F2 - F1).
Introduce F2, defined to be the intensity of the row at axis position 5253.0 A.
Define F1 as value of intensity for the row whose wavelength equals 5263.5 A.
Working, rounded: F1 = 9.34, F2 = 9.37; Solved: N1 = 333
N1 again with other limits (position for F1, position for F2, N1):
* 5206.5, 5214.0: 48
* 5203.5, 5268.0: -26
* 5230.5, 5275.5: -167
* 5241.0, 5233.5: 29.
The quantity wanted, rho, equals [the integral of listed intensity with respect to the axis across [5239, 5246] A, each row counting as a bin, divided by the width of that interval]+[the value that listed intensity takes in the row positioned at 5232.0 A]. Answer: 18.3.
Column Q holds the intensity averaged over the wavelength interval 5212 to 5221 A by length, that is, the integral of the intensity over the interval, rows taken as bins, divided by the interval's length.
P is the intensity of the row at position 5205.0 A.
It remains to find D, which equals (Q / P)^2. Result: 0.954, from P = 9.87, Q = 9.64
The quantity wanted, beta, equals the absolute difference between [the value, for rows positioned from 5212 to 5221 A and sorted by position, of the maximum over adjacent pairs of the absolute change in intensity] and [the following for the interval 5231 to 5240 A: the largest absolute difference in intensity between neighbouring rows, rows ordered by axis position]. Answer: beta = 0.12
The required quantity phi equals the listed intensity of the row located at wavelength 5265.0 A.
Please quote 9.57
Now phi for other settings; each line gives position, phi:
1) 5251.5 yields 9.33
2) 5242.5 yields 8.89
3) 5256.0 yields 9.5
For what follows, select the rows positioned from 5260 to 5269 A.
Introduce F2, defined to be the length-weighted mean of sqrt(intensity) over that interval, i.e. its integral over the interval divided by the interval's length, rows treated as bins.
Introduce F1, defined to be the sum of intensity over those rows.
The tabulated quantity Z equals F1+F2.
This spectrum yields 60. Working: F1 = 57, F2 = 3.09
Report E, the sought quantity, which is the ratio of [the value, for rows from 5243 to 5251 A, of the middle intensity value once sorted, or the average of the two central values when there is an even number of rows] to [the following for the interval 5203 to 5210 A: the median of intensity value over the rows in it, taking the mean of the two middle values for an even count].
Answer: 0.94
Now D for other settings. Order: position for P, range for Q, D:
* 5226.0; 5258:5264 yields 0.966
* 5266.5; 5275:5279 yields 0.927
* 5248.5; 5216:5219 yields 1.038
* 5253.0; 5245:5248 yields 0.953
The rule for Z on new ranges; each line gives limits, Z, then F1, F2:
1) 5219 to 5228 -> 61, 58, 3.12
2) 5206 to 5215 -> 62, 59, 3.13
